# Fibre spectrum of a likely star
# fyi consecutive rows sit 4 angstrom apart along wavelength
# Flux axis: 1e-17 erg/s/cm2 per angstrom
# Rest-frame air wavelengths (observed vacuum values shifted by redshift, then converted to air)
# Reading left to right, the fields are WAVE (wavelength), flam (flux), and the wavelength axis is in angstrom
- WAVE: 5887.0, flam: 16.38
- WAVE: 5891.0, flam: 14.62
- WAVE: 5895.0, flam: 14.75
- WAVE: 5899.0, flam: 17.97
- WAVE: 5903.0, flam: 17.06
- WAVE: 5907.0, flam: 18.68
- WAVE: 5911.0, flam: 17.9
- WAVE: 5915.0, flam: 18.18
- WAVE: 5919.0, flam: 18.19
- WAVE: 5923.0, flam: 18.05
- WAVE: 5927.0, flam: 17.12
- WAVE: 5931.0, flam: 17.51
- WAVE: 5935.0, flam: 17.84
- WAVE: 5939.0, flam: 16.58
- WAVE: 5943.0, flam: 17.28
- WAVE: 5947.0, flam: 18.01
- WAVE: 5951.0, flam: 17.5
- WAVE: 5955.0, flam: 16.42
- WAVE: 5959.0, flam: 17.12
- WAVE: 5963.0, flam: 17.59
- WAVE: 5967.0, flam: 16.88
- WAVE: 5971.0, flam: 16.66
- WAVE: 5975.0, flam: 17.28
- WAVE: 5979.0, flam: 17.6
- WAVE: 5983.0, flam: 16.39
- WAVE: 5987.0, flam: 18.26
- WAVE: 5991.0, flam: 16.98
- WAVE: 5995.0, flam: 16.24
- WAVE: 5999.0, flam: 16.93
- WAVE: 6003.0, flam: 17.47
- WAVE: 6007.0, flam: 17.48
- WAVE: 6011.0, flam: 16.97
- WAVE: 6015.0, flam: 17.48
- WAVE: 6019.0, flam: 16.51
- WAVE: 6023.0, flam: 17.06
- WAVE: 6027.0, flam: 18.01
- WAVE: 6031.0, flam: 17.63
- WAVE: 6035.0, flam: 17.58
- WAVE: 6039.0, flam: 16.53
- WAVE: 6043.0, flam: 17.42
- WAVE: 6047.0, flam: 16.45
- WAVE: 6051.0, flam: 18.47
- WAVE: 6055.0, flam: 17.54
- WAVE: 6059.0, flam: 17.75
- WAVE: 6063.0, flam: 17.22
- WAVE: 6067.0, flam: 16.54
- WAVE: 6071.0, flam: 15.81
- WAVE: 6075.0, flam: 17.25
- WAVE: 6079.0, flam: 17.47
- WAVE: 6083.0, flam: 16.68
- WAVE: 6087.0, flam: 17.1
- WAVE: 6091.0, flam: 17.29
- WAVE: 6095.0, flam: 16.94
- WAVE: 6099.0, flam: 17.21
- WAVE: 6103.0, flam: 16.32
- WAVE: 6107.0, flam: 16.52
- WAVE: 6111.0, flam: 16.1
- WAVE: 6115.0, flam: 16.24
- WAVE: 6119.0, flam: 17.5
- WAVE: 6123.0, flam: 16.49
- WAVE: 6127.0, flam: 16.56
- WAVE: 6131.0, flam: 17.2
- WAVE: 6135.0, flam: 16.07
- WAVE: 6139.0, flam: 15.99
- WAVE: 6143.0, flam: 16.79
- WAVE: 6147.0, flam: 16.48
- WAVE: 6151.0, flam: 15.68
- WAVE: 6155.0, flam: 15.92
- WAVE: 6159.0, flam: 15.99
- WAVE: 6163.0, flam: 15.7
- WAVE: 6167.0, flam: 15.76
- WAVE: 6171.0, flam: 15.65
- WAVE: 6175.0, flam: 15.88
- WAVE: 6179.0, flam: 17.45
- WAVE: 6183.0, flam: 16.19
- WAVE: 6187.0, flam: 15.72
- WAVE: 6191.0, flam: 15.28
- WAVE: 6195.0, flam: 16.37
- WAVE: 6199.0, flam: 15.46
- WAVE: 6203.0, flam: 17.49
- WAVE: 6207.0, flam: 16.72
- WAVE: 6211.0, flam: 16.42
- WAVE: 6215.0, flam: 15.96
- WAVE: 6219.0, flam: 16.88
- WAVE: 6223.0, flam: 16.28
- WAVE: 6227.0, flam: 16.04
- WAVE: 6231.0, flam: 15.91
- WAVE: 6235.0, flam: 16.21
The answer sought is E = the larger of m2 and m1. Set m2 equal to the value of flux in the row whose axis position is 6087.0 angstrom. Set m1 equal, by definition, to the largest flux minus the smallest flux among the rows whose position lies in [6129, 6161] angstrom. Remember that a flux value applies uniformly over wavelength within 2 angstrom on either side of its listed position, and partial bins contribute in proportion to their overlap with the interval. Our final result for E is 17.1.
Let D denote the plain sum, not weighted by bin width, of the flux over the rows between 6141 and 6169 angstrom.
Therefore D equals 112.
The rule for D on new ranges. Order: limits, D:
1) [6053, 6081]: 120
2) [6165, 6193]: 112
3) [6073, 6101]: 120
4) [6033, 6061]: 122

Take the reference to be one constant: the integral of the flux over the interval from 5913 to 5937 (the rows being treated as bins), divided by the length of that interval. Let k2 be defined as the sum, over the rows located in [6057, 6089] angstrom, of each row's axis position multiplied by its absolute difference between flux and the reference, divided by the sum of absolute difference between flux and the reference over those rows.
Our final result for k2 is 6073.9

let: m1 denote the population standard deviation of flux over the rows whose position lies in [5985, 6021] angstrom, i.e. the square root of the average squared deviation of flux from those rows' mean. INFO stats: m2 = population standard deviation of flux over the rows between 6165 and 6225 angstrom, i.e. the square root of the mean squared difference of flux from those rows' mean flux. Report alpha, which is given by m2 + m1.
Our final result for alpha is 1.2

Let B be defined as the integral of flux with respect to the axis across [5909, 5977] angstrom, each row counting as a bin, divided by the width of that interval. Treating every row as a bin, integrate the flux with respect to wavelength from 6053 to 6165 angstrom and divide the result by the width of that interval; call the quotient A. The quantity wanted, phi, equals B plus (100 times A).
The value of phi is 1683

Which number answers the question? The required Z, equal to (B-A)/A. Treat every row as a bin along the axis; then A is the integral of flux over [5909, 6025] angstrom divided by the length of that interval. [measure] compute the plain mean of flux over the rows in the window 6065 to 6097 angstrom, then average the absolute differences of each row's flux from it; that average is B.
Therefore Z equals -0.977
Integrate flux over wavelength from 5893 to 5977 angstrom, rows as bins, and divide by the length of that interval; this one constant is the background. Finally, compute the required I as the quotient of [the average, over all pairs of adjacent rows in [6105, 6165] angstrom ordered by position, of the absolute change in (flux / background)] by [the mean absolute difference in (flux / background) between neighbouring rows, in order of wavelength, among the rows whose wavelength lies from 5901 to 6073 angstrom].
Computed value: 0.72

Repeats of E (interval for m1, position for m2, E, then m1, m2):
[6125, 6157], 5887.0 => 16.4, 1.52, 16.38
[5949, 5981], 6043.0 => 17.4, 1.18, 17.42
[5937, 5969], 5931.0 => 17.5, 1.59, 17.51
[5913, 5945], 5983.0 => 16.4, 1.61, 16.39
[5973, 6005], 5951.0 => 17.5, 2.02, 17.5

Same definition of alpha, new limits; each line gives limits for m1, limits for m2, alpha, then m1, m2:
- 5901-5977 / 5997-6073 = 1.2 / 0.60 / 0.62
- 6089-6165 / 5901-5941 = 1.1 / 0.54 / 0.60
